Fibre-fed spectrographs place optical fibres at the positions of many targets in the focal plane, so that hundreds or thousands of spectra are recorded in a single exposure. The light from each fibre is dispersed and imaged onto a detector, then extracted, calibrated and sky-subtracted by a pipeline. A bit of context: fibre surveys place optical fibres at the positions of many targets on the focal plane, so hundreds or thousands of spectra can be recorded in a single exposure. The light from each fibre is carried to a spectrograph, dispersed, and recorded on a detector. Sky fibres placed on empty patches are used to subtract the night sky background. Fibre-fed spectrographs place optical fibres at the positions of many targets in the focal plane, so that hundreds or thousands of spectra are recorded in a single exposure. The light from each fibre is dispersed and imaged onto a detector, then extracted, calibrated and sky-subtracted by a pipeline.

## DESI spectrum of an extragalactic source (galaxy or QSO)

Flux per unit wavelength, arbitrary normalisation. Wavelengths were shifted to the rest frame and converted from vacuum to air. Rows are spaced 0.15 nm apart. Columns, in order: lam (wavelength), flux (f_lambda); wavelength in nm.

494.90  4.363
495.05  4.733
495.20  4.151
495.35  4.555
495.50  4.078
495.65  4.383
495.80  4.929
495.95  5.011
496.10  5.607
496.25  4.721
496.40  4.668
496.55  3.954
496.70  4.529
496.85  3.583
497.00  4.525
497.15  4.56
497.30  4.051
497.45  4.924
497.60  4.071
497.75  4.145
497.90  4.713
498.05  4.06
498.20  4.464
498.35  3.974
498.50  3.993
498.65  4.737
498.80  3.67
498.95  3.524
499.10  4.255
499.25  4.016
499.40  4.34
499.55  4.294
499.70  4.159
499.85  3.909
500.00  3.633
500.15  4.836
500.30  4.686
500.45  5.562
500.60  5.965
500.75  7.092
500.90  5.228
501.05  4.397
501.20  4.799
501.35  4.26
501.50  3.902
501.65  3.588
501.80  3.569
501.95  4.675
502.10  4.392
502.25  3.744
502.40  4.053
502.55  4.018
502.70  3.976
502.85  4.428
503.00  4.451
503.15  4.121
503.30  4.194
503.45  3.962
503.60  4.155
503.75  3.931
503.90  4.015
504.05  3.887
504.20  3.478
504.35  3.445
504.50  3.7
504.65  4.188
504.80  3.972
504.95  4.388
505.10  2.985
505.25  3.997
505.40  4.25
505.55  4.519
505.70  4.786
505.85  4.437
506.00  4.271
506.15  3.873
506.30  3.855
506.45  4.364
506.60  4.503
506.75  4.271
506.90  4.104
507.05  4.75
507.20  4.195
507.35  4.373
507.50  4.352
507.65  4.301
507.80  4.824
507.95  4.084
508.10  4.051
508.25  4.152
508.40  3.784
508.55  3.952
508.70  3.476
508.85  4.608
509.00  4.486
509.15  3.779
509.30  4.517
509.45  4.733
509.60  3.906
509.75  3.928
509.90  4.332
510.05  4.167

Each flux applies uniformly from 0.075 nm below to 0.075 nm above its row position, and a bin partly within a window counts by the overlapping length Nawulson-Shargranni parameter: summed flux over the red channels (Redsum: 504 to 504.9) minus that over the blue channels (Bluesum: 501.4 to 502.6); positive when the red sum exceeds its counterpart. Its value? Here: -9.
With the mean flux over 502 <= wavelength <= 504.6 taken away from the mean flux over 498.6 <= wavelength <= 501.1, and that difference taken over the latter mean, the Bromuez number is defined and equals 0.13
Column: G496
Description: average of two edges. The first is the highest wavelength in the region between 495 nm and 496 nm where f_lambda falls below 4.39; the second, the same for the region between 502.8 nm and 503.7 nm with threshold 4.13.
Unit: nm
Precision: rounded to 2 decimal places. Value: 499.55 nm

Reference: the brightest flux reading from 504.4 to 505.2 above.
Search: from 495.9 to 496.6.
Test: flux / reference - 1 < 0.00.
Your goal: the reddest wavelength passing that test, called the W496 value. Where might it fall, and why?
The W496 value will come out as 496.55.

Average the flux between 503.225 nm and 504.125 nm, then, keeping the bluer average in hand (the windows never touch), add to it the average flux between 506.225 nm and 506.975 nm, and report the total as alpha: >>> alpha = 8.2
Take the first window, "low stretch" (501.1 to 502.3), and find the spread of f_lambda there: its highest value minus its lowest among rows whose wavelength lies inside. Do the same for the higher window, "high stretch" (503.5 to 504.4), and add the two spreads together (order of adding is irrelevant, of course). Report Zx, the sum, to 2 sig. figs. 1.9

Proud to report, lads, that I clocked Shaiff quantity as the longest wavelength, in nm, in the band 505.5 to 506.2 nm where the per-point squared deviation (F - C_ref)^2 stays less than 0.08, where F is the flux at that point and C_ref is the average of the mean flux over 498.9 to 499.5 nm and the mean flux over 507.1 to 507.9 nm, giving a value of 506.00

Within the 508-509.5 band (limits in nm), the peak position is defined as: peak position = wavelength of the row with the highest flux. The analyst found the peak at 509.45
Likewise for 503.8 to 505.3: 504.95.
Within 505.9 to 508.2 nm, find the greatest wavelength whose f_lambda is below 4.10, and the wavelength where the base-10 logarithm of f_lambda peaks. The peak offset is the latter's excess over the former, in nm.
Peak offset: -0.30 nm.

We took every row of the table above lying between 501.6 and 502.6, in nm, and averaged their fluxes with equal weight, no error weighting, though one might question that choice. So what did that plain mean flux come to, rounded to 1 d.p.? 4.0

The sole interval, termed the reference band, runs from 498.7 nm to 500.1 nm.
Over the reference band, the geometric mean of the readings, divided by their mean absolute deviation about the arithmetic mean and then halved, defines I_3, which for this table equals 7.6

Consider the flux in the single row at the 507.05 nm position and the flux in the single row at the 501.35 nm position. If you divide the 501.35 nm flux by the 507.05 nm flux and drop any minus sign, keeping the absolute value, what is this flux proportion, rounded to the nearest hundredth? 0.90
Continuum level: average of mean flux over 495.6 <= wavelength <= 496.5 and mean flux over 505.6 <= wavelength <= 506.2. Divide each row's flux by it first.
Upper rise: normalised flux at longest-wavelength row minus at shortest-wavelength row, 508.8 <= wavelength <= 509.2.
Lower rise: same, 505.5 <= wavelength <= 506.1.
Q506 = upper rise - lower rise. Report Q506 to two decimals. -0.13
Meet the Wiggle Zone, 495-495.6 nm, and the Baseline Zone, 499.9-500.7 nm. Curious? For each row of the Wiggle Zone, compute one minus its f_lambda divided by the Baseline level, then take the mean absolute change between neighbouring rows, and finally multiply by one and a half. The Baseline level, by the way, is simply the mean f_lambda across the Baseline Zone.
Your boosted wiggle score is 0.15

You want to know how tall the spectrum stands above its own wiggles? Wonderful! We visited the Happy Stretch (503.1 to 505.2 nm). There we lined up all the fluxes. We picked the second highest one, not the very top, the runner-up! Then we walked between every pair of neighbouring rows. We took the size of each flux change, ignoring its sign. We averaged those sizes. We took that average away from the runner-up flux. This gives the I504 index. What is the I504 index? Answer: 3.87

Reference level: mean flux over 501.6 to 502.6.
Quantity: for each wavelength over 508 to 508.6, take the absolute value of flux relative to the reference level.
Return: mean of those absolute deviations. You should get 0.12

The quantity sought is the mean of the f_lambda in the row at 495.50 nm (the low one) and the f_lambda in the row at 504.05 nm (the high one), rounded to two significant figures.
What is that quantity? 4.0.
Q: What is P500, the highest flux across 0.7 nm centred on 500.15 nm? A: 5.562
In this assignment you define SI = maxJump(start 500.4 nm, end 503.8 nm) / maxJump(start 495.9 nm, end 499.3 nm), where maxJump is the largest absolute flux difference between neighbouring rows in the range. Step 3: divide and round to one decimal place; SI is 1.7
